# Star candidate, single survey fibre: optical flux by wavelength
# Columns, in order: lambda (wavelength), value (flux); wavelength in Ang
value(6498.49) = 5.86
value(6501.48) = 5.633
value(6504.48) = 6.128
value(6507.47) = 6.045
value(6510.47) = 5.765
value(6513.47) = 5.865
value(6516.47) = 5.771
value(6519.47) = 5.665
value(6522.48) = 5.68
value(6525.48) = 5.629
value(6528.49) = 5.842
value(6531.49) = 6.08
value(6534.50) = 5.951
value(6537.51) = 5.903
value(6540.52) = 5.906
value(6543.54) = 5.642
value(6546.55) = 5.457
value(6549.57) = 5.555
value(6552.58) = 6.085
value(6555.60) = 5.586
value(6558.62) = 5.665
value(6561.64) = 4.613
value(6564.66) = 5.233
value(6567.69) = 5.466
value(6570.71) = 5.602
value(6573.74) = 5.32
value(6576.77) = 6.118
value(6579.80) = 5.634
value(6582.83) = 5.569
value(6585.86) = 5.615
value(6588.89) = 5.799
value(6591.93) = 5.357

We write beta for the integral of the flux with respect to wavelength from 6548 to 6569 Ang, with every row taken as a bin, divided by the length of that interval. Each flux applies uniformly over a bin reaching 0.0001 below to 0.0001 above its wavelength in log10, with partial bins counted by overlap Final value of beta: 5.46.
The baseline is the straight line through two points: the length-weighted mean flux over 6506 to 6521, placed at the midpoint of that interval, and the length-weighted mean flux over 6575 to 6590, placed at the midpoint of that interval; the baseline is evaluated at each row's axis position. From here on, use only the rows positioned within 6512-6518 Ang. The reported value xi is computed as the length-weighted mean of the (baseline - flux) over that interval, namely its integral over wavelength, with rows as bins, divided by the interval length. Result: -0.001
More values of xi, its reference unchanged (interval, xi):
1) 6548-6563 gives 0.261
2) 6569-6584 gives 0.099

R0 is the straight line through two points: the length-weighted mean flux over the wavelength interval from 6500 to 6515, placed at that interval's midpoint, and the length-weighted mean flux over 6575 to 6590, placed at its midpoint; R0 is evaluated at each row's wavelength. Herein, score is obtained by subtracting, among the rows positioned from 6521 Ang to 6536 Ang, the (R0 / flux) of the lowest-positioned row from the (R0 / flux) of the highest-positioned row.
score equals -0.051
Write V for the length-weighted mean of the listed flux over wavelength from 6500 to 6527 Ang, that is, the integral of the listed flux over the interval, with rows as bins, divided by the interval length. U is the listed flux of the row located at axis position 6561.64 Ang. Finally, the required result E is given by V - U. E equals 1.18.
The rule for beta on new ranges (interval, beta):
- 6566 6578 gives 5.61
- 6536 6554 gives 5.76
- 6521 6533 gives 5.81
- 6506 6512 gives 5.90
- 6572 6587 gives 5.65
